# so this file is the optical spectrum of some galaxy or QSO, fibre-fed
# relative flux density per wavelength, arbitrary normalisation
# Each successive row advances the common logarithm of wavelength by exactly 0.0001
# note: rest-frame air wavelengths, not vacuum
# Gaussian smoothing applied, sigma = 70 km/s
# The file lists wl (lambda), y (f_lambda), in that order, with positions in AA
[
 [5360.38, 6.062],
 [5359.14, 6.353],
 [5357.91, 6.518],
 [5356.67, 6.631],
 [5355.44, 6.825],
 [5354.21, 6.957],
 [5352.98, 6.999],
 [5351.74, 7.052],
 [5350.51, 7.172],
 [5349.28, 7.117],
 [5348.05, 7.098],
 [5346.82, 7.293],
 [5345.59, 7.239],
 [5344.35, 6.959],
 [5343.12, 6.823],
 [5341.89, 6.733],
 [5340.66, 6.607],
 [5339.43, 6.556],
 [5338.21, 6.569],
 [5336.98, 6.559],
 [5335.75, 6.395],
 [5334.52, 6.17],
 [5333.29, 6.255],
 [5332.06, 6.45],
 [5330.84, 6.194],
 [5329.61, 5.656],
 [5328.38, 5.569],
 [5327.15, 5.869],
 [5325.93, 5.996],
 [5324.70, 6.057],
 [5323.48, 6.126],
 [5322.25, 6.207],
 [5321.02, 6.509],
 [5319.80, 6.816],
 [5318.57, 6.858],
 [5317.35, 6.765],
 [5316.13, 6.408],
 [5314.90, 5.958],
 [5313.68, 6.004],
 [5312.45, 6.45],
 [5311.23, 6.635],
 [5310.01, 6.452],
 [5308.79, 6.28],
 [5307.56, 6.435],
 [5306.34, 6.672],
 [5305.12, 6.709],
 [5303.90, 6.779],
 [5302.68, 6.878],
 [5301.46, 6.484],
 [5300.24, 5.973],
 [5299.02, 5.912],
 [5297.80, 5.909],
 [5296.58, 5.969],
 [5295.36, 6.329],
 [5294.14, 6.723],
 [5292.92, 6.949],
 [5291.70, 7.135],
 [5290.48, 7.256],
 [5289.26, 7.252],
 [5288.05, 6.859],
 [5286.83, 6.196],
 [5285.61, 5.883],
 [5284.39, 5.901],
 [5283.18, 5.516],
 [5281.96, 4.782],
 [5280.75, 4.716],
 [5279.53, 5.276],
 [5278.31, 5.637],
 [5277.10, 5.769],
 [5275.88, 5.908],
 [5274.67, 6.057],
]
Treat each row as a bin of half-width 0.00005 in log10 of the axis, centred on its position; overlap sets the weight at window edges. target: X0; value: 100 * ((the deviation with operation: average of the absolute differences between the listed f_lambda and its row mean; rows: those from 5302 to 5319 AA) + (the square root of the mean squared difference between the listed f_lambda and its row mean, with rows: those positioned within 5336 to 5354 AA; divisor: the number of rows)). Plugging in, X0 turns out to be 49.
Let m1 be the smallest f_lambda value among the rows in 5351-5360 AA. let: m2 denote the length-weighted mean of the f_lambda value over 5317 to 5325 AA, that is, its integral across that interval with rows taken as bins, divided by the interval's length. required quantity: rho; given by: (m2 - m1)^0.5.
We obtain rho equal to 0.36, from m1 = 6.353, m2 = 6.48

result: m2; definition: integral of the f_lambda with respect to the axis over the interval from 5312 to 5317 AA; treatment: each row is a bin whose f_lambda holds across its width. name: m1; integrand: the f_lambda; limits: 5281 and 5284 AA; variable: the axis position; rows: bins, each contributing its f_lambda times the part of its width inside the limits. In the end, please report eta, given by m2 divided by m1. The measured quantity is 2.0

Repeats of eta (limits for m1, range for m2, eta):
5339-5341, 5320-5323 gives 1.5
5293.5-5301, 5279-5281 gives 0.2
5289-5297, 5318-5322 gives 0.5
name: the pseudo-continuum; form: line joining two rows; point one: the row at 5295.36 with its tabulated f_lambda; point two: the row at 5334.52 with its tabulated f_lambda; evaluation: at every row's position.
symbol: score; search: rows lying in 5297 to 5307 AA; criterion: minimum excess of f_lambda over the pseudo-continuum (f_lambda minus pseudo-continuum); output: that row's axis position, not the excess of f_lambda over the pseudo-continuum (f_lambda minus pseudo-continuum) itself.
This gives 5297.80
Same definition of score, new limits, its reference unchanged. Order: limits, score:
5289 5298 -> 5297.80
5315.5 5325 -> 5324.70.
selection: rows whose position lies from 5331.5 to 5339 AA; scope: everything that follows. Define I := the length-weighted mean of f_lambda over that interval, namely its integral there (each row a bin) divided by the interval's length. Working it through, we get 6.4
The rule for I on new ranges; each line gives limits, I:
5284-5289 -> 6.3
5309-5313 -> 6.5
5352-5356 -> 6.9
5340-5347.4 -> 6.9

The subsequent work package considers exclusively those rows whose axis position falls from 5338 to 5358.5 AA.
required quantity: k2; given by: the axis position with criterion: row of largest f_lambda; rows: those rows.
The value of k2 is 5346.82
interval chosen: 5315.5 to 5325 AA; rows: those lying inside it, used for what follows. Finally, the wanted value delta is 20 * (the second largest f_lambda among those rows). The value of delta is 136.3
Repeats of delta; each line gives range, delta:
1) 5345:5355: 144.8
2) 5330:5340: 131.2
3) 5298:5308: 135.6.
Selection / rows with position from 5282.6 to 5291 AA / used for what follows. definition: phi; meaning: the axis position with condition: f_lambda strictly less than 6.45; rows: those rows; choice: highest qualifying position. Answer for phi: 5286.83 AA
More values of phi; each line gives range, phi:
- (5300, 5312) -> 5308.79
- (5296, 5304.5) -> 5300.24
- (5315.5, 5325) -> 5324.70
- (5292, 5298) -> 5297.80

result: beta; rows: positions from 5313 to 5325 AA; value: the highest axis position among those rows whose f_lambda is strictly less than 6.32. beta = 5324.70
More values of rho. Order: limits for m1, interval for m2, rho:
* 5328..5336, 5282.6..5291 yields 0.92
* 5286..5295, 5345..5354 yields 0.97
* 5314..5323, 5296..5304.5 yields 0.56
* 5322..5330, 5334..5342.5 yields 0.98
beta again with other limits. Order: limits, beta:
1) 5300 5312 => 5308.79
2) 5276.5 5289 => 5286.83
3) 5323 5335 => 5334.52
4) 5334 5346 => 5334.52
